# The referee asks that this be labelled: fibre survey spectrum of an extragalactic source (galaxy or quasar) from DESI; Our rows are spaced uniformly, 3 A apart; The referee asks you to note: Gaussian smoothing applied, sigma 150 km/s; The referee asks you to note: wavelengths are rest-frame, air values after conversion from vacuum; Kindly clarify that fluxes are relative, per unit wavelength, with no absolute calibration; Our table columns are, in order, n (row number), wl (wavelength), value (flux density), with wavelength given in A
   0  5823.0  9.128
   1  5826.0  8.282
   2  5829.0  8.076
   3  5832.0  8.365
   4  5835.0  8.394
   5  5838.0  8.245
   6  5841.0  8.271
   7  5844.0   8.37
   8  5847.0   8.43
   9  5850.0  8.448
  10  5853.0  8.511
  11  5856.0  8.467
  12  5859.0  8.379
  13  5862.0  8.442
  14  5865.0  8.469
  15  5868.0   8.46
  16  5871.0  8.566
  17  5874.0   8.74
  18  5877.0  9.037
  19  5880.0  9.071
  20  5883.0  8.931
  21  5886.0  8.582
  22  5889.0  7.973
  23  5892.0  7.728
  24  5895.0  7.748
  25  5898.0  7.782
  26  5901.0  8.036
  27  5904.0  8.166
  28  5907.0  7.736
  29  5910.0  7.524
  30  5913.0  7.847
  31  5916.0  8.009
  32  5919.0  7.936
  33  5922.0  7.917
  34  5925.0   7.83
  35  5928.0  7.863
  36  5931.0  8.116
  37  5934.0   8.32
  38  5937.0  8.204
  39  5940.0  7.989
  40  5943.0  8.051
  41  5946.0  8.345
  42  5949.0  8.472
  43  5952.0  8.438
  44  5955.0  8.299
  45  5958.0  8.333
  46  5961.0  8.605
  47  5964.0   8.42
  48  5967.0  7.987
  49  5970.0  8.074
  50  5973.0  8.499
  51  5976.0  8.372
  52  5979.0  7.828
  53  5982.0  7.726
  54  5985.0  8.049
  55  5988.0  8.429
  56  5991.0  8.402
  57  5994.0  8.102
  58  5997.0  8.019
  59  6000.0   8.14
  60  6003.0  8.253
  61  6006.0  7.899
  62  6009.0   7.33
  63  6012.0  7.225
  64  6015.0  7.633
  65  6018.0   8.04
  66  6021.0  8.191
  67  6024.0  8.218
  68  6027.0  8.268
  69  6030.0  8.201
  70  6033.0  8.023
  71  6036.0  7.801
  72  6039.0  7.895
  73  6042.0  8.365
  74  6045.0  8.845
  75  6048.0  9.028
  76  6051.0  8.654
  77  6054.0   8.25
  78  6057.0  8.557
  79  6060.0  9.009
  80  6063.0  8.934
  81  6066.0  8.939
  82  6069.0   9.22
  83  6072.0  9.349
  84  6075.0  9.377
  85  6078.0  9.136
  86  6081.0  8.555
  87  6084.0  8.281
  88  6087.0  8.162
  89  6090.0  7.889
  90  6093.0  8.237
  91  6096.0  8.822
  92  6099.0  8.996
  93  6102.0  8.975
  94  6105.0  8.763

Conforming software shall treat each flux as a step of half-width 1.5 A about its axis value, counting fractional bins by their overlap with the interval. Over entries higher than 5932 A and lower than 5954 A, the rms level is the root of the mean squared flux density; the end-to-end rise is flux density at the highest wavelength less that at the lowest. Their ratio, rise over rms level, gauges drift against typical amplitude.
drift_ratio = 0.014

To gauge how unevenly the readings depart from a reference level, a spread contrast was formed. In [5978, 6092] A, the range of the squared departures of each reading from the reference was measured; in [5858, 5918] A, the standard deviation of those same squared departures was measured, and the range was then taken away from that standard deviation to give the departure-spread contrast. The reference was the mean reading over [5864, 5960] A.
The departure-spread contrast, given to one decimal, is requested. -1.2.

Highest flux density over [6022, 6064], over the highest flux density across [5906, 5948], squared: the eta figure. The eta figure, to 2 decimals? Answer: 1.17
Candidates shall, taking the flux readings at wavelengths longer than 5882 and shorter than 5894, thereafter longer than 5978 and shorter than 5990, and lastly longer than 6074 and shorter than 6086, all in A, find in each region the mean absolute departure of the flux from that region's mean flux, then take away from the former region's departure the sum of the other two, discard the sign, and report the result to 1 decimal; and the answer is 0.2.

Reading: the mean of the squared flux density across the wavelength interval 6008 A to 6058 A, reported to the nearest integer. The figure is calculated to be 67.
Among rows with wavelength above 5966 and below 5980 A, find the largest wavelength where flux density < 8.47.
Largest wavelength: 5979.0 A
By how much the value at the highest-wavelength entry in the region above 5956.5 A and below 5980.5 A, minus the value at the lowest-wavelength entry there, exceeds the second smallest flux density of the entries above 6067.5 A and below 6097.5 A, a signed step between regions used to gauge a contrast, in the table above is -8.7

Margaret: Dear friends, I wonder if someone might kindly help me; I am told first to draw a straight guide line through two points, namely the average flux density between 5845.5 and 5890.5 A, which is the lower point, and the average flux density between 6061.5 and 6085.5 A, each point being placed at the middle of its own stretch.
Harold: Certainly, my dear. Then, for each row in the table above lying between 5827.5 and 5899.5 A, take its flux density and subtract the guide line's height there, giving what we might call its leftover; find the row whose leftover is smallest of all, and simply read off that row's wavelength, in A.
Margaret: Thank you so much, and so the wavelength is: 5892.0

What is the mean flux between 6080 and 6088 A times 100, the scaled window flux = 833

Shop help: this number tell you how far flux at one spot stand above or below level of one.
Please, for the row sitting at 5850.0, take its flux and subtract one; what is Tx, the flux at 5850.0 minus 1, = 7.4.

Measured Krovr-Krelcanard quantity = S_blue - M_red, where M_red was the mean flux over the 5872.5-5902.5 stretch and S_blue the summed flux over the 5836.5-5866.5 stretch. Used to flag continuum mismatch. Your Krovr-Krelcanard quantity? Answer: 75.7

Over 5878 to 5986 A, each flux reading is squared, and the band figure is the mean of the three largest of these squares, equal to 79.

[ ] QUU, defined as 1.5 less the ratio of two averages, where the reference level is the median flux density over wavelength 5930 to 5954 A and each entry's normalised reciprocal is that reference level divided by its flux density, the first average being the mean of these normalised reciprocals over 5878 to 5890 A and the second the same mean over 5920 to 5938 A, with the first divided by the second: 0.57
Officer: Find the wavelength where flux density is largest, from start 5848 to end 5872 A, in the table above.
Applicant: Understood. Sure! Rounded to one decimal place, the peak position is 5871.0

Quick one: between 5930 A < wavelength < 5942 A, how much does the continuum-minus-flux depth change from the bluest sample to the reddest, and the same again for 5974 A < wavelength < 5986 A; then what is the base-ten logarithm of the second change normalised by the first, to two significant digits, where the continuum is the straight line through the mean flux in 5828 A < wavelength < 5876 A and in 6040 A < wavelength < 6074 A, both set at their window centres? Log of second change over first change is 0.37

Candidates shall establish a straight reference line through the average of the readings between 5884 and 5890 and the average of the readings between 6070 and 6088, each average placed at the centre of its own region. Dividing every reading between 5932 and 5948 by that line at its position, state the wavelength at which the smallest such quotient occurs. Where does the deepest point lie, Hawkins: 5940.0 A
